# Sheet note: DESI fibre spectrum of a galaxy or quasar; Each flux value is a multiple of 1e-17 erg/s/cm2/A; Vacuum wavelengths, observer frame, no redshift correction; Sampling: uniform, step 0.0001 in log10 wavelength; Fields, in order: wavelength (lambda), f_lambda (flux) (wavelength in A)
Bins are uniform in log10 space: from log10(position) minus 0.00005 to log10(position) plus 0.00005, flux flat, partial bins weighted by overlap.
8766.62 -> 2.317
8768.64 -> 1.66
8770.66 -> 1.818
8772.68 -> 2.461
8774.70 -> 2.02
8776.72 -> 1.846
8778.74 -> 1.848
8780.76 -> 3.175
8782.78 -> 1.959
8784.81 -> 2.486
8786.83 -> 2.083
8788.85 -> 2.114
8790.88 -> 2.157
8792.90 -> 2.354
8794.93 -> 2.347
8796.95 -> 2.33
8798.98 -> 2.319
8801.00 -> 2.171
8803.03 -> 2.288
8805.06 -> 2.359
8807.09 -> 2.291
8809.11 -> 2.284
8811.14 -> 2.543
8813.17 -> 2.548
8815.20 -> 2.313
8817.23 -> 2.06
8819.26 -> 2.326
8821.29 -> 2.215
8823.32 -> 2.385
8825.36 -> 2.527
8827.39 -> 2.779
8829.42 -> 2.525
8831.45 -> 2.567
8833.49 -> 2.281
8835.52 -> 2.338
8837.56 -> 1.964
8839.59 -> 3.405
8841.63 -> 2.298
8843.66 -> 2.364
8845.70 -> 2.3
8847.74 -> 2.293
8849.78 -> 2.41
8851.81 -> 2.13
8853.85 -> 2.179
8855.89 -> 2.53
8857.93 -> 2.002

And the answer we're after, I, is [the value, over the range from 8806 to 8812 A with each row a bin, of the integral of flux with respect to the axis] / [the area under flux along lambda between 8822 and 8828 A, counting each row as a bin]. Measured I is 0.94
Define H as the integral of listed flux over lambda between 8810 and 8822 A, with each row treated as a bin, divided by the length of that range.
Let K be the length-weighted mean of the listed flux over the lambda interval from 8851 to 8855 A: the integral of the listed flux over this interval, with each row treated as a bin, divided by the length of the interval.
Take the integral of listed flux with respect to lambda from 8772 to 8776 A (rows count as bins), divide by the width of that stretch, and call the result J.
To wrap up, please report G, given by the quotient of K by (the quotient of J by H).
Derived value 2.3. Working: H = 2.34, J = 2.19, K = 2.17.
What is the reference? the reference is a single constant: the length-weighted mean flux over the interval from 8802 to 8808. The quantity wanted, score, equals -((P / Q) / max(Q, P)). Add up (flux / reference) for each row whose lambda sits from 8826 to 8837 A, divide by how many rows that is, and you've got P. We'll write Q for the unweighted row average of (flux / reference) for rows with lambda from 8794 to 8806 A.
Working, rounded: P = 1.08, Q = 1.00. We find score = -1.00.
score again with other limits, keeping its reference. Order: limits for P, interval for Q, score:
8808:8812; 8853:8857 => -0.98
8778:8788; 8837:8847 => -0.88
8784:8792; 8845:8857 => -0.96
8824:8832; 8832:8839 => -1.05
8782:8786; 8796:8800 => -0.95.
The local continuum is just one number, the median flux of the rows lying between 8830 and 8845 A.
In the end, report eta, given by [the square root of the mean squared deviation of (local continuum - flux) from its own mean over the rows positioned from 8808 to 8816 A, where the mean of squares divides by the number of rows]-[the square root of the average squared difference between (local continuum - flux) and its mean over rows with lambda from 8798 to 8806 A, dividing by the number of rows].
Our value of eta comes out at 0.05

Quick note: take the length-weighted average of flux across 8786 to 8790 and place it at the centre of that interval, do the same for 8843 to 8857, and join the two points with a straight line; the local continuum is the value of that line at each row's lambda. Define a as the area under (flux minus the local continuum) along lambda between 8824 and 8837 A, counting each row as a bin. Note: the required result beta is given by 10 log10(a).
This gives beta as 4.9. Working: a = 3.1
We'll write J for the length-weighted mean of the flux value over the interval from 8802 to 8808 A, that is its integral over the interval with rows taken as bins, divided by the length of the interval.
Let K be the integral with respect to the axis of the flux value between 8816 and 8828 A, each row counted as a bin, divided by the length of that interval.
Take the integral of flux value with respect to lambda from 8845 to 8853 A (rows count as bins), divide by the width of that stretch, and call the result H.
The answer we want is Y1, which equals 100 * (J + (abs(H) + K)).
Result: 696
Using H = 2.28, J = 2.31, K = 2.37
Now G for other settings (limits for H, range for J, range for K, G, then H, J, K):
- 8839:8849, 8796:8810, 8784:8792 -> 2.4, 2.49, 2.29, 2.21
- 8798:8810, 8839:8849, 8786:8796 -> 2.0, 2.29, 2.49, 2.21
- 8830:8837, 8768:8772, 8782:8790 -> 2.8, 2.37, 1.81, 2.16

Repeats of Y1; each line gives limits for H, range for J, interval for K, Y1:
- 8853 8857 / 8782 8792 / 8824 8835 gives 704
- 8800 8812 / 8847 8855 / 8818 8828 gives 700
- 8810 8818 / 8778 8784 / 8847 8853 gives 700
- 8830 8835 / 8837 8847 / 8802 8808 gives 722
